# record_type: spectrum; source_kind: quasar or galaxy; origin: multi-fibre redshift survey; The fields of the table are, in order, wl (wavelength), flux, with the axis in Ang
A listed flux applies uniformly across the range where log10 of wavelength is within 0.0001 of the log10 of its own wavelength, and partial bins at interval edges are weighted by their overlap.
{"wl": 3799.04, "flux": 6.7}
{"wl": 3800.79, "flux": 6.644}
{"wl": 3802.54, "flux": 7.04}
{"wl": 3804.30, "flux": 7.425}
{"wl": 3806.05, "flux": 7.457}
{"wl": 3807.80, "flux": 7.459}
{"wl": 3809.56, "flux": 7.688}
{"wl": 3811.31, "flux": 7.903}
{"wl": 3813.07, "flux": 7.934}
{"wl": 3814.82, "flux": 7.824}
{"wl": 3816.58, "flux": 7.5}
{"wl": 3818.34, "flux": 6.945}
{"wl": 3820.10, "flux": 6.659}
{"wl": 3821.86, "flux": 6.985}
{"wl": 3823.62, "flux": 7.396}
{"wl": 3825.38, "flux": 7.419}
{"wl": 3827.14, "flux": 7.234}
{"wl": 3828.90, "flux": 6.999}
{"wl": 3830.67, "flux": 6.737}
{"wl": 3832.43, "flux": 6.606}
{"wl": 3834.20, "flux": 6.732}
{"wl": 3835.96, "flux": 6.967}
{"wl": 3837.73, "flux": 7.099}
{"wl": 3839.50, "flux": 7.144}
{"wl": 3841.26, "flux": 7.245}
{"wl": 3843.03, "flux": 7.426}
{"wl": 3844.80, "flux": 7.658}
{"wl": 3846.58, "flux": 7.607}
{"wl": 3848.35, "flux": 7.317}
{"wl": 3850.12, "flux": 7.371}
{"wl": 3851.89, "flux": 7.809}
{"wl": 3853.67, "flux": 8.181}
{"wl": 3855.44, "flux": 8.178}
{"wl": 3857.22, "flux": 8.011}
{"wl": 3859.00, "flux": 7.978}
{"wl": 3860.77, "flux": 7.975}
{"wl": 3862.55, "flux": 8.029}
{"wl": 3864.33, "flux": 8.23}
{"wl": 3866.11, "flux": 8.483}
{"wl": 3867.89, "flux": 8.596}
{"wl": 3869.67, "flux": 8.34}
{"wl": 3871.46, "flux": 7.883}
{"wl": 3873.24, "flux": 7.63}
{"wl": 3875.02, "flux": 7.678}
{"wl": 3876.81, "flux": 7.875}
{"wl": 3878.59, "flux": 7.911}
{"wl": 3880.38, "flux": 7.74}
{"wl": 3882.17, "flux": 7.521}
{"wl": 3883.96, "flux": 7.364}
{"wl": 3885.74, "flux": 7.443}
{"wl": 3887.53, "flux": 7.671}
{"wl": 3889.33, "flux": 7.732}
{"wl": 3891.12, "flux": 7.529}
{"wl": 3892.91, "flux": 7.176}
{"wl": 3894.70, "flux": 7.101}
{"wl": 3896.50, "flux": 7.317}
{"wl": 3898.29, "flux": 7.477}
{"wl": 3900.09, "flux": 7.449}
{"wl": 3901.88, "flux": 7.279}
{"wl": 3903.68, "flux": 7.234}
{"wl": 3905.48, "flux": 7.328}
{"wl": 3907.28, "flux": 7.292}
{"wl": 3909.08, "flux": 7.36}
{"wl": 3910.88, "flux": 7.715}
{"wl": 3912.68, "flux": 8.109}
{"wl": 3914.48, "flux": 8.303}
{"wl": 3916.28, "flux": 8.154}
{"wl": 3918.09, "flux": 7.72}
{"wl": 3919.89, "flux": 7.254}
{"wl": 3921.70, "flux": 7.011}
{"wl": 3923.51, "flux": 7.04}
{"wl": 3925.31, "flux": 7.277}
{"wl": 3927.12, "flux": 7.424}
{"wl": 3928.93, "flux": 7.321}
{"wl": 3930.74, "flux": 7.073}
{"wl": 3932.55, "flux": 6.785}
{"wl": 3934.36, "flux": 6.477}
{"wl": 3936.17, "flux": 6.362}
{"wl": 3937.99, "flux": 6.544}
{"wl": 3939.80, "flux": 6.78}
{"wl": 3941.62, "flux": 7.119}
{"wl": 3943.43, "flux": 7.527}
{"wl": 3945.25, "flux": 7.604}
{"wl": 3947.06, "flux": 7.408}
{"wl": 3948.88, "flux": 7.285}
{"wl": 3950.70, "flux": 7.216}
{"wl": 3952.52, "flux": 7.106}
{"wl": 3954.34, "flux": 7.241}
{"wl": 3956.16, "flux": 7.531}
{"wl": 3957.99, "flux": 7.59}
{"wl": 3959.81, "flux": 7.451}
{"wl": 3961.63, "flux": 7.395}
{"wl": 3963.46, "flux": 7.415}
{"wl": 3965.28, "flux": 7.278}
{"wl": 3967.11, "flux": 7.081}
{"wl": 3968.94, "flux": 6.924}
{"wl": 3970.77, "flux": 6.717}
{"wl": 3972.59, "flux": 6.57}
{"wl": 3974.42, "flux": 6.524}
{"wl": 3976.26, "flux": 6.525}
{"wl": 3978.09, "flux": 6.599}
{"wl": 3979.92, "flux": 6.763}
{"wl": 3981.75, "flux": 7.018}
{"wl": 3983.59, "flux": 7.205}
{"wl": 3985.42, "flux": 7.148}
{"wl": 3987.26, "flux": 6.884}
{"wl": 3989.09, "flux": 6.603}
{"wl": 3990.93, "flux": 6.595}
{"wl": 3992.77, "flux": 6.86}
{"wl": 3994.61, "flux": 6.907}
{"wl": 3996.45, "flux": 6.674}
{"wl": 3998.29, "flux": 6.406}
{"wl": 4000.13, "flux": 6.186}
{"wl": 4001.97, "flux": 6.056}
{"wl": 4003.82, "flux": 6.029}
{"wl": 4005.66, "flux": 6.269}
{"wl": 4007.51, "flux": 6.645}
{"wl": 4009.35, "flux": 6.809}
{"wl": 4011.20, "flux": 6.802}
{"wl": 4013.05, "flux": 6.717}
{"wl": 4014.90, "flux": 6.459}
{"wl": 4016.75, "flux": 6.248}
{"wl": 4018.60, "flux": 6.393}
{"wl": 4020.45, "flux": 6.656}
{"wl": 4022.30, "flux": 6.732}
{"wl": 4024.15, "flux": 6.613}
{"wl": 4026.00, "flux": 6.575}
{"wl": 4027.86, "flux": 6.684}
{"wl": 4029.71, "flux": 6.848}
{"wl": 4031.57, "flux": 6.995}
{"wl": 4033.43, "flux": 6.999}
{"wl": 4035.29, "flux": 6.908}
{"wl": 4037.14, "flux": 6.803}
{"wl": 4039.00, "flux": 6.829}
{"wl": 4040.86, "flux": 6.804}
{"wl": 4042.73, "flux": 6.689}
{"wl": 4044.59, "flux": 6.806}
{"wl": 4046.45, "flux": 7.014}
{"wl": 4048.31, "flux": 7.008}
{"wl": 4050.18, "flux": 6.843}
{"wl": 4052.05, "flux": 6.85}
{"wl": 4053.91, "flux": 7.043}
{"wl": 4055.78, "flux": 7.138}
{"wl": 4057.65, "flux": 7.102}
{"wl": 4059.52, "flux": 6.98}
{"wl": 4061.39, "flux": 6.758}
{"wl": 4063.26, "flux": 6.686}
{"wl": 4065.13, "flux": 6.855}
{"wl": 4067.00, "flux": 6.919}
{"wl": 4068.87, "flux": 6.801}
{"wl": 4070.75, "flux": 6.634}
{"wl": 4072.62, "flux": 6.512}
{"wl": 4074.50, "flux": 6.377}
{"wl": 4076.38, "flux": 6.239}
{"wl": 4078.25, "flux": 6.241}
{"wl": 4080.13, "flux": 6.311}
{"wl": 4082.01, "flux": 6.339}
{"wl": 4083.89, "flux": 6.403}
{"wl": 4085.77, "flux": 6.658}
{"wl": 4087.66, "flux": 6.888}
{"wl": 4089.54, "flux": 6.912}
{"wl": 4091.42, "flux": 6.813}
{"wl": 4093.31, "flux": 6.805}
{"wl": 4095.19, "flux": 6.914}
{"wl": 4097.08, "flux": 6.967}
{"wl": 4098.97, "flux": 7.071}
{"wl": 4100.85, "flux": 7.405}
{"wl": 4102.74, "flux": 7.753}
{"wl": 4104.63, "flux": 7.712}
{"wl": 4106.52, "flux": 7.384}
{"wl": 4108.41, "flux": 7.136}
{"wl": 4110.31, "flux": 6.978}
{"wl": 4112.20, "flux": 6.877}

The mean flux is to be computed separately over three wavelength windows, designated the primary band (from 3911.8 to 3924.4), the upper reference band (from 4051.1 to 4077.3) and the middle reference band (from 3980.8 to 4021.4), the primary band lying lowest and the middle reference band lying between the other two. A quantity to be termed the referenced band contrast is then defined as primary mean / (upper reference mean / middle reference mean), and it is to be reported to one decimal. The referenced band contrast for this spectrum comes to 7.5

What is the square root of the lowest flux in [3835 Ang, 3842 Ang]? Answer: 2.64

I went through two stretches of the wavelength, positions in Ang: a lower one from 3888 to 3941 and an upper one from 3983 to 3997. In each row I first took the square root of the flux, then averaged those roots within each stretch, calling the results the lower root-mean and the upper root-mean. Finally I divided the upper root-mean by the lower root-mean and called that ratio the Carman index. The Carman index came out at 0.970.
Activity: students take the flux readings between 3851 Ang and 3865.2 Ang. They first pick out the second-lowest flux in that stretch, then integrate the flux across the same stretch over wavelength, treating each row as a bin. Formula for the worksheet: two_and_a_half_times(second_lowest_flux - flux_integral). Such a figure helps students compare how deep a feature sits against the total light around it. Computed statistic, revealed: -266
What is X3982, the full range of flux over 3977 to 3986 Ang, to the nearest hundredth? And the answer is 0.61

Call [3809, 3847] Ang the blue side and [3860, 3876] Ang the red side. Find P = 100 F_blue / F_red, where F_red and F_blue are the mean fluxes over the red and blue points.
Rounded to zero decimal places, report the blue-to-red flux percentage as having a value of 90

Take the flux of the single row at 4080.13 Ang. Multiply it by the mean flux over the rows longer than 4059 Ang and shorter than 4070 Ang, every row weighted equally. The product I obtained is 43.1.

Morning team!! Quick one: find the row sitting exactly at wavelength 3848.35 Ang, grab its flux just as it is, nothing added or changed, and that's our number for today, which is 7.317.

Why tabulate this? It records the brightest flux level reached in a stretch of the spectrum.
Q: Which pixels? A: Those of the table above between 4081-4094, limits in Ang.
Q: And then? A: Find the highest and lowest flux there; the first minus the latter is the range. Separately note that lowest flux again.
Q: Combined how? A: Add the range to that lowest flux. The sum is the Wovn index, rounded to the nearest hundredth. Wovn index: 6.91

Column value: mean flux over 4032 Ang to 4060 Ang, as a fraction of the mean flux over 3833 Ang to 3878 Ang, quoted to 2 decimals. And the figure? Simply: 0.89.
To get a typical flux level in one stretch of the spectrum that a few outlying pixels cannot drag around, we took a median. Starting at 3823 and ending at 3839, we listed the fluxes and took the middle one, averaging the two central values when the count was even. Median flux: 7.0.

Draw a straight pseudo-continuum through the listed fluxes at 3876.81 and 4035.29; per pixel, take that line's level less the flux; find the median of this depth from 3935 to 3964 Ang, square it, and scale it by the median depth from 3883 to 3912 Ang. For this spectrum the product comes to 0.00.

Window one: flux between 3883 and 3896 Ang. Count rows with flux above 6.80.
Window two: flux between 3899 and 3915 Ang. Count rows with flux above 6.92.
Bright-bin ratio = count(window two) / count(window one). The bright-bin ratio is 1.3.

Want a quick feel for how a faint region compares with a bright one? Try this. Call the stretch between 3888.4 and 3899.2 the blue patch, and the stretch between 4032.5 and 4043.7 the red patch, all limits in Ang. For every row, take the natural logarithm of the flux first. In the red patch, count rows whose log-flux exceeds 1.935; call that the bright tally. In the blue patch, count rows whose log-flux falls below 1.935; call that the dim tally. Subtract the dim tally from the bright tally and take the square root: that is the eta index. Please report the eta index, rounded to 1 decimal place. 1.0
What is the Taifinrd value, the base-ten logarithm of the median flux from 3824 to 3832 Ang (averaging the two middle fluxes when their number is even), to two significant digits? 0.85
